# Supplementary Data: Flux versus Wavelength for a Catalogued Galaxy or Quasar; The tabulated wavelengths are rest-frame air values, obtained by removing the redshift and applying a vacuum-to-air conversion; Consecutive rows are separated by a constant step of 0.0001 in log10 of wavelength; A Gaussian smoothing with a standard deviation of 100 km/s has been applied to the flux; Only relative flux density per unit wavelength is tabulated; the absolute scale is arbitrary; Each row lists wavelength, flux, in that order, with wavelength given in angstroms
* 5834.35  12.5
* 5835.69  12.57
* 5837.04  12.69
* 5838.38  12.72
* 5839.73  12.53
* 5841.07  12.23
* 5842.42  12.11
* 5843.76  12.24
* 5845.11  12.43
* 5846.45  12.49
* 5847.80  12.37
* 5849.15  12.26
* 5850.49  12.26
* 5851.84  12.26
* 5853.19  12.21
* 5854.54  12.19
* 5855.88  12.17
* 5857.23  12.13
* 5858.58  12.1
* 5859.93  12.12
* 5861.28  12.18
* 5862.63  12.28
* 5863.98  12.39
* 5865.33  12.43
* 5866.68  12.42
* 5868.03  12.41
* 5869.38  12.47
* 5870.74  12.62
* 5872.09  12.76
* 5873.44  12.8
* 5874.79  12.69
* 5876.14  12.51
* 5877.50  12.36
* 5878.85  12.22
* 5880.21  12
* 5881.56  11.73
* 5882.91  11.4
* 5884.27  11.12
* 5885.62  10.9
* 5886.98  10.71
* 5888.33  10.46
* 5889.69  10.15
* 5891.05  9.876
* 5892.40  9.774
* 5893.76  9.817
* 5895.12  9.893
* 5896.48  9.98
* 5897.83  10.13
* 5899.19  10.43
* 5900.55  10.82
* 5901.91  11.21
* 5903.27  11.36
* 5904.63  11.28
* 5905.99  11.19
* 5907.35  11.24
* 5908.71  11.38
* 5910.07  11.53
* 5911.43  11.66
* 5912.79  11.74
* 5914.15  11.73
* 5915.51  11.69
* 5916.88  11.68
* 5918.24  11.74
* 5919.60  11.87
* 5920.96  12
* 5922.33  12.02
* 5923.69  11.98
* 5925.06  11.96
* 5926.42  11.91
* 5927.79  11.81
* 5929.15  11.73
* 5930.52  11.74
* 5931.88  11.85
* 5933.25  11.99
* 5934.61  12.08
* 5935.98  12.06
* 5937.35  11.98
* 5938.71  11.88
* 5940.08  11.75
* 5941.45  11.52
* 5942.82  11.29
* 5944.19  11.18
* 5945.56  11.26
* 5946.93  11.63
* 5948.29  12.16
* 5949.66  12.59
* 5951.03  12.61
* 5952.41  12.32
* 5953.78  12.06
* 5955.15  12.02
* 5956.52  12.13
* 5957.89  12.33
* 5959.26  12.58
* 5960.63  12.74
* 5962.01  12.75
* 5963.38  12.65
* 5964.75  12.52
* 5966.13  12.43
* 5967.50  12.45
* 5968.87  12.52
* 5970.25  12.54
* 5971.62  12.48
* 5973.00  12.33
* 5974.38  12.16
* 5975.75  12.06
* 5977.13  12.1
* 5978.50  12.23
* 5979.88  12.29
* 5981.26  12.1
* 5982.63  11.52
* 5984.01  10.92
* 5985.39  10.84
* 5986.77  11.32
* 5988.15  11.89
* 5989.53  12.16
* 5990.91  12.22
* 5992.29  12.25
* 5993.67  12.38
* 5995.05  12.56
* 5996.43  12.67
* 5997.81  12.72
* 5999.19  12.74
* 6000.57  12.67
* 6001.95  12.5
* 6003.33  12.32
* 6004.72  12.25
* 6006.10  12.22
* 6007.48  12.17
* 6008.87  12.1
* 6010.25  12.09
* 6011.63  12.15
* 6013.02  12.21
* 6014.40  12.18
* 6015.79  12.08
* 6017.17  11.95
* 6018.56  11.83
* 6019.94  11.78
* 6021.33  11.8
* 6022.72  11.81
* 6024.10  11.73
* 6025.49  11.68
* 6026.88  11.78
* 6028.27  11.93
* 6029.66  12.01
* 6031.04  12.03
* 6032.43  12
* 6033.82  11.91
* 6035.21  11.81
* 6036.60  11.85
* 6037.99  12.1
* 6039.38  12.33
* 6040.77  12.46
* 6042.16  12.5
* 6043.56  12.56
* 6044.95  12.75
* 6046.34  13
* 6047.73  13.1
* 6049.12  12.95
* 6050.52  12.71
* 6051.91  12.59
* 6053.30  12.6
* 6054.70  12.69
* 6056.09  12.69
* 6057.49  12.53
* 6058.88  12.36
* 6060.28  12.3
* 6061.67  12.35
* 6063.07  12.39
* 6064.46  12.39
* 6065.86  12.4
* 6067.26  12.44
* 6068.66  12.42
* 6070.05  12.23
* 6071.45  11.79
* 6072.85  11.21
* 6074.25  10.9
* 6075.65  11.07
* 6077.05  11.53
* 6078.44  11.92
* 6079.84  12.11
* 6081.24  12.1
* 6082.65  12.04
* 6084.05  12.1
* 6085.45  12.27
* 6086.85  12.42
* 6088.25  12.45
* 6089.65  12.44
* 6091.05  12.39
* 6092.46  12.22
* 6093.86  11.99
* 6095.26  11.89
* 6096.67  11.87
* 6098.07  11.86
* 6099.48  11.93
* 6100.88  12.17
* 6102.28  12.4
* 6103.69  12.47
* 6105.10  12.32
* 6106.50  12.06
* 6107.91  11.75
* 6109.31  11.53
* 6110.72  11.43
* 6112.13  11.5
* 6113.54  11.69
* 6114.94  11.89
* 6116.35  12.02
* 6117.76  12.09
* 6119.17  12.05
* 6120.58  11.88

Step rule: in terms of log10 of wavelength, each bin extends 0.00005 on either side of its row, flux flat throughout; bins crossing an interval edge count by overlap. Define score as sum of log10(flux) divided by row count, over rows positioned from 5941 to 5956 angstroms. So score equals 1.07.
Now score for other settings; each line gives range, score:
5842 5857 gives 1.09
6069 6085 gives 1.07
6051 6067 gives 1.10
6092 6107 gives 1.08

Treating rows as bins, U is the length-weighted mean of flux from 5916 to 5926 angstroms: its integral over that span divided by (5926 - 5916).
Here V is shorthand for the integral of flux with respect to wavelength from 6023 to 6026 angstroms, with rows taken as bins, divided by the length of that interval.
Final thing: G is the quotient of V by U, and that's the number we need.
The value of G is 0.99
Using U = 11.9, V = 11.7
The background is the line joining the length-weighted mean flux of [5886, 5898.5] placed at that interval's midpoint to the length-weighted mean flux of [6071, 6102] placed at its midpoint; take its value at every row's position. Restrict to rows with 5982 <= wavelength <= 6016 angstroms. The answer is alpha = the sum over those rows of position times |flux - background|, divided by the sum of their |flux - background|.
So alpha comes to 6000.3 angstroms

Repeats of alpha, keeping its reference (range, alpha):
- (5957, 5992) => 5971.1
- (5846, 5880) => 5862.7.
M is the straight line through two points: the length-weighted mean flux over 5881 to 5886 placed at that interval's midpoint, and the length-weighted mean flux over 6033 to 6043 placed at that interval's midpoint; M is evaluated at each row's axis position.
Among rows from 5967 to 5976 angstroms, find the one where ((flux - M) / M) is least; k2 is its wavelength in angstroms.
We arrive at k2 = 5975.75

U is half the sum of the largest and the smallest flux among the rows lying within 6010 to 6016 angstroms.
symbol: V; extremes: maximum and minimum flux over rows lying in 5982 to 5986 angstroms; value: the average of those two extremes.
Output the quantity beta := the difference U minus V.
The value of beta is 1.0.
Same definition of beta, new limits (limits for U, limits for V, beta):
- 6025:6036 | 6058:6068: -0.5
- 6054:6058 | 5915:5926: 0.8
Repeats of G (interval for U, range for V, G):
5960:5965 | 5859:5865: 0.97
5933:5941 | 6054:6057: 1.06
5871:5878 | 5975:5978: 0.96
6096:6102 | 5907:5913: 0.96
